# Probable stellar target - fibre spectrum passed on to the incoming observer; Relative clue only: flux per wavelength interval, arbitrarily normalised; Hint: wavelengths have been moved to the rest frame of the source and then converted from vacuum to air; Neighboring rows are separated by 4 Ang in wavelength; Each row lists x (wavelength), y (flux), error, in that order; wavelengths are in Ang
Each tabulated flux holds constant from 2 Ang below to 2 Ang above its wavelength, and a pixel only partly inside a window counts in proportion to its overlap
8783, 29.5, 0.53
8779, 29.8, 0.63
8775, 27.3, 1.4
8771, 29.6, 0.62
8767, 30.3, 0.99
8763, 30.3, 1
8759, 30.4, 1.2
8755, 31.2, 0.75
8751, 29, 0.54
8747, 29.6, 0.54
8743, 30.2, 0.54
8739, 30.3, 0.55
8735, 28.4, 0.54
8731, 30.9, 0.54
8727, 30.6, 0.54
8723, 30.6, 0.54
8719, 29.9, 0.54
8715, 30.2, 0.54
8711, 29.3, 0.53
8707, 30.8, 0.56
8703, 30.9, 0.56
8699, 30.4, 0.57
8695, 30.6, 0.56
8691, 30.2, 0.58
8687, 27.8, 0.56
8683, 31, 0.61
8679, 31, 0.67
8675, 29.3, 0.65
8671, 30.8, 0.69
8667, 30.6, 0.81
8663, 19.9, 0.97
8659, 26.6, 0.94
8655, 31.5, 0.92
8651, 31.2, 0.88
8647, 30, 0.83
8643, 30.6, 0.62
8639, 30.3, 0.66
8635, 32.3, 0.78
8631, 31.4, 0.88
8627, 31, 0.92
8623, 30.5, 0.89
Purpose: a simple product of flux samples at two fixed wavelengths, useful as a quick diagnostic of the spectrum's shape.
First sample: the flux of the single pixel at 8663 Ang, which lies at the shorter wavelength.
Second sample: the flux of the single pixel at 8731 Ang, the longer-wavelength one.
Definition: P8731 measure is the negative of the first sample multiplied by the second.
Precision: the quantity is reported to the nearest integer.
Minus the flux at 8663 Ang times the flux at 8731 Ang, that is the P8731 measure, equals -615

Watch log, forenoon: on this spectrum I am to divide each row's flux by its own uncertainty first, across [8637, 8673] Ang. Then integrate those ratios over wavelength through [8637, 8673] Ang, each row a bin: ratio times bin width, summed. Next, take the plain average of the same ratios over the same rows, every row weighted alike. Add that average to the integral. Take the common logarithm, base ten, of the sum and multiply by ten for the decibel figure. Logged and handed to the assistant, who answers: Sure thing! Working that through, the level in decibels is 31.4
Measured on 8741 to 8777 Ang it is 31.7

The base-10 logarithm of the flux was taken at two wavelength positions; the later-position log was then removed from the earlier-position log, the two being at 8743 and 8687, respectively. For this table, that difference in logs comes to -0.036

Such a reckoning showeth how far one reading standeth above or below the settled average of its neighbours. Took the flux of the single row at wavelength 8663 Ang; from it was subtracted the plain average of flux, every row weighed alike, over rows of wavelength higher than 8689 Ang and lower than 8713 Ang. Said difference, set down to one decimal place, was -10.5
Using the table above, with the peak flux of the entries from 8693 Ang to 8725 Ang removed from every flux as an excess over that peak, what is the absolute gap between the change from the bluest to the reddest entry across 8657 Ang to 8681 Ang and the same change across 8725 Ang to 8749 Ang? 5.4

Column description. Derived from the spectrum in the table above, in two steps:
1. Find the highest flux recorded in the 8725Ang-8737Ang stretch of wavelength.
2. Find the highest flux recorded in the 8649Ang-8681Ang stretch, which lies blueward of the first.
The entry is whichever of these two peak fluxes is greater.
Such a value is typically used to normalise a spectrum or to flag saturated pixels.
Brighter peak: 31.5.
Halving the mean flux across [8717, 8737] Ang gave 15.0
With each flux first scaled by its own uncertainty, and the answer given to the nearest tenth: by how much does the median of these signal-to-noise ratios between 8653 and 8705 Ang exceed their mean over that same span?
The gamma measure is 2.2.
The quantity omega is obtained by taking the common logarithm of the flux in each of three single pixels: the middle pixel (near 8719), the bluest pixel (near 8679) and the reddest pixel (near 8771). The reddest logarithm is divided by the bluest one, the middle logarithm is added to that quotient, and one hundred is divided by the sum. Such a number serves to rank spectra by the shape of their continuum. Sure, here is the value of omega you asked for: 40.6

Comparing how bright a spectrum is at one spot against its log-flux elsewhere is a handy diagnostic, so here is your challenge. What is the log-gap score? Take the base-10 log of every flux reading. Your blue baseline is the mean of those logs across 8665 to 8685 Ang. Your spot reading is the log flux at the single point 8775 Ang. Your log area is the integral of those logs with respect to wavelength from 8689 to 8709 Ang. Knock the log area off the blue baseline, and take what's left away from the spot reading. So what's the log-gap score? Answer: 29.7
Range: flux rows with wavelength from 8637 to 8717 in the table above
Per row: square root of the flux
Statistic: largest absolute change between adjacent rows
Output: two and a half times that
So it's 2.68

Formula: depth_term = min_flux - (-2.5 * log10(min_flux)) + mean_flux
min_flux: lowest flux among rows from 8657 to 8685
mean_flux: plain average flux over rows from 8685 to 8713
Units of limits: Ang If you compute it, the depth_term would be 53.1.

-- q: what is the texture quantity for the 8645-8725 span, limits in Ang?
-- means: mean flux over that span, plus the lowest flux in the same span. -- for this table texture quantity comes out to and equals 49.5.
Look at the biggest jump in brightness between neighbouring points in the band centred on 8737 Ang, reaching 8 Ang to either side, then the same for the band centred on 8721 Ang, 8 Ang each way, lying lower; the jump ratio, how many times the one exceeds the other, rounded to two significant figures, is 3.6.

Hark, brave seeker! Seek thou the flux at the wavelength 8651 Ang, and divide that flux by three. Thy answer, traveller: 10.40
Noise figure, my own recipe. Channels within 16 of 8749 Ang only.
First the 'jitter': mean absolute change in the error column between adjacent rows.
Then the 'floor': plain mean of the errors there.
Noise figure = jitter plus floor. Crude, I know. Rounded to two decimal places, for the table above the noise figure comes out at 0.83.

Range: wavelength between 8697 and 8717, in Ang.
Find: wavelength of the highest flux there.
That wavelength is 8703 Ang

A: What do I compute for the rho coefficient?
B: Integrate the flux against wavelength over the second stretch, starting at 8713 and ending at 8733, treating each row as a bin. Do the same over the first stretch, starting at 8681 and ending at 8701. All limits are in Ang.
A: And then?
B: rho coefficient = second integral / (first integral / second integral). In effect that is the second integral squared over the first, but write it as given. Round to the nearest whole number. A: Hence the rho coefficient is 618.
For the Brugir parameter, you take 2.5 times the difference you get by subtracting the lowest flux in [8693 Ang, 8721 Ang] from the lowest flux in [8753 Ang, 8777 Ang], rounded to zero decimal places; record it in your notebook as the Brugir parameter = -5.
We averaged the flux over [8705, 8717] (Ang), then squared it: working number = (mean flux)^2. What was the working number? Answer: 906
